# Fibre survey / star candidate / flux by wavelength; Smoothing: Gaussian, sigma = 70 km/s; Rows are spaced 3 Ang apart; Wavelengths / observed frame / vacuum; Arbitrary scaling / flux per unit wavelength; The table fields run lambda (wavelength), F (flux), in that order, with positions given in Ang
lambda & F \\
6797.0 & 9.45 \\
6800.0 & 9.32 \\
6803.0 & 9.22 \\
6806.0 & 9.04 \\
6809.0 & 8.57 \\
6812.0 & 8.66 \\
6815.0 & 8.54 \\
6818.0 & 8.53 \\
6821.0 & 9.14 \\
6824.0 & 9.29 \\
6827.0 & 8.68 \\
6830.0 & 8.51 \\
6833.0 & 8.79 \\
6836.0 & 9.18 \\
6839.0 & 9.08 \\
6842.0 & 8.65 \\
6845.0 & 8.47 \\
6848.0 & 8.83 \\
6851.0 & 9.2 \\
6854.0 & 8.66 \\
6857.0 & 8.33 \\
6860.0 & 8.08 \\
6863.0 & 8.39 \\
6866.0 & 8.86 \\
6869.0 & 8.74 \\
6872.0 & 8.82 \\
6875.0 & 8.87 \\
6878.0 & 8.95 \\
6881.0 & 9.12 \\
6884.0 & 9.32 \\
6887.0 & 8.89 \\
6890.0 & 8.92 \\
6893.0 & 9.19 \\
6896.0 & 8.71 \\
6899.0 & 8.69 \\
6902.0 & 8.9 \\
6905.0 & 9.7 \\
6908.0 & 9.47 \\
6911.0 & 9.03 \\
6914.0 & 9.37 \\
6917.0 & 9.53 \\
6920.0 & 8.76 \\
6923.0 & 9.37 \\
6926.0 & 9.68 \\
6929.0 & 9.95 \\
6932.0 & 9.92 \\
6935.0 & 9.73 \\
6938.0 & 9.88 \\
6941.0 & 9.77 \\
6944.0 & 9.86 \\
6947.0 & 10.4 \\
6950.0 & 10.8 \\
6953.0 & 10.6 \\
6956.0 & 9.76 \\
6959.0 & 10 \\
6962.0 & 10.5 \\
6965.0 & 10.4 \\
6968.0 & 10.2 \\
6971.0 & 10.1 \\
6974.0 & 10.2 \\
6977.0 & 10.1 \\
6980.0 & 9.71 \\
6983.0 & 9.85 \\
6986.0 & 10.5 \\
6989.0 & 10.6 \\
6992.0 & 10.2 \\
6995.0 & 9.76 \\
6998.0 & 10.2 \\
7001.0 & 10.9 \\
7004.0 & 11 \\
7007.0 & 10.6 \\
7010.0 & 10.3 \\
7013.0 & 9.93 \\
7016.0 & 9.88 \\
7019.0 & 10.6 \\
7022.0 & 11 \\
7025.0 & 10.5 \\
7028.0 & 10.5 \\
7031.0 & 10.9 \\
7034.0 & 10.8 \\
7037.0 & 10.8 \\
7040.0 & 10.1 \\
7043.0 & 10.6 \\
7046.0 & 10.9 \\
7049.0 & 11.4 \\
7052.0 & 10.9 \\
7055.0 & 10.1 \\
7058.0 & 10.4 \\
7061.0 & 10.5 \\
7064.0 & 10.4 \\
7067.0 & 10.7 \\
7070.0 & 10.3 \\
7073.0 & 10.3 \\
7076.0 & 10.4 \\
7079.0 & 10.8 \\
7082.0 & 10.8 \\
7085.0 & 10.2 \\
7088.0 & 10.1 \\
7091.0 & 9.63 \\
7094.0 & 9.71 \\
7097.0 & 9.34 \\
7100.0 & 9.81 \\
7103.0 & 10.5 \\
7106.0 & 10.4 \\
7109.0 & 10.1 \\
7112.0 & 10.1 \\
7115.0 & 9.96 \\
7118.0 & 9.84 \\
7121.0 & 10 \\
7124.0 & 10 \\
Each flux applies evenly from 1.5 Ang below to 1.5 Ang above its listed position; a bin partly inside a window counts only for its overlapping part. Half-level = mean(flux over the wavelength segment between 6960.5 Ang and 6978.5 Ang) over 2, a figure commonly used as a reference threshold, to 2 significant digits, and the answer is 5.1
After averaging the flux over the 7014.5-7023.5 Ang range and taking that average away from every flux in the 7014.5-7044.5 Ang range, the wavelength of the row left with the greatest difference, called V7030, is 7022.0 Ang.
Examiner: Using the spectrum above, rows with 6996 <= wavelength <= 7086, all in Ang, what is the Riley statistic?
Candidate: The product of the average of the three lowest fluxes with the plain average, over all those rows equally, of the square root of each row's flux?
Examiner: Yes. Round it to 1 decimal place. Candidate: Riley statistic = 32.4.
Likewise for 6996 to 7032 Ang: 32.4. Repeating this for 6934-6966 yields 31.1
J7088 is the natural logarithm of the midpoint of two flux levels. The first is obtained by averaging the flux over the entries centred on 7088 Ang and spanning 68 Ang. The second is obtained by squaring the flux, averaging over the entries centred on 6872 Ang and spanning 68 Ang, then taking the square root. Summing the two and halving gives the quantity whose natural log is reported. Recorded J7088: 2.25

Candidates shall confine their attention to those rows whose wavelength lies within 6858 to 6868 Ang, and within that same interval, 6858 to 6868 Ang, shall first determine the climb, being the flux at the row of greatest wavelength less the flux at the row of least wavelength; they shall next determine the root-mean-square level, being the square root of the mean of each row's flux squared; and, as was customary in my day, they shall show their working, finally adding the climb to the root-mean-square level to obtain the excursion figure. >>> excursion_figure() 9.2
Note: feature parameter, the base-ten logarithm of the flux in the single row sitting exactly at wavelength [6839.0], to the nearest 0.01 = 0.96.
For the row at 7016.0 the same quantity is 0.99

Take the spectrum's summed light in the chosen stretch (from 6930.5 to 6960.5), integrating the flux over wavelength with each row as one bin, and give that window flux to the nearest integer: 302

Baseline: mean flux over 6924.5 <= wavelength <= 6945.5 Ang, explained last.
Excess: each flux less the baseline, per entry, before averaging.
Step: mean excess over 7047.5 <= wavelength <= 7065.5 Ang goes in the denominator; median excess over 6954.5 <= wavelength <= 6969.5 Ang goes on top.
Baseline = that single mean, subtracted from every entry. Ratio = 0.5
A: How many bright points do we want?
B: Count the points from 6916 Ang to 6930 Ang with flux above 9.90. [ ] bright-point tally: 1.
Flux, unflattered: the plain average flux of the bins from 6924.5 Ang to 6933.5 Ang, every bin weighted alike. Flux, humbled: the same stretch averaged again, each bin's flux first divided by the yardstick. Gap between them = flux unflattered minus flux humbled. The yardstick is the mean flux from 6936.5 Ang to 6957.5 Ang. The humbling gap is 8.9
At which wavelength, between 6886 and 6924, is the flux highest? 6905.0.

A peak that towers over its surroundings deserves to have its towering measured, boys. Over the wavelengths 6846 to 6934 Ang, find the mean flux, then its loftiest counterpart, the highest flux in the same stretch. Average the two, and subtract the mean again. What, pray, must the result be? 0.45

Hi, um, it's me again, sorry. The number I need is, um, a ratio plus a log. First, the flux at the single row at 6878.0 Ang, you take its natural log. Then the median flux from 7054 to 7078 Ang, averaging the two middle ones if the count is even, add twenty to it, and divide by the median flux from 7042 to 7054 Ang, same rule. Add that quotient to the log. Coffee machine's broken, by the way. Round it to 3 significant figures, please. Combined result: 4.98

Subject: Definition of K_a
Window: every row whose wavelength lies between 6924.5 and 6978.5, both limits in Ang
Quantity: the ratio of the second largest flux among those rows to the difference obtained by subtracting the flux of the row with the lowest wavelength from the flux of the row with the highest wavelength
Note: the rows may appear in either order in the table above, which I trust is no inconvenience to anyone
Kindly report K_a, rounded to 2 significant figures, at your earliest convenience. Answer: 25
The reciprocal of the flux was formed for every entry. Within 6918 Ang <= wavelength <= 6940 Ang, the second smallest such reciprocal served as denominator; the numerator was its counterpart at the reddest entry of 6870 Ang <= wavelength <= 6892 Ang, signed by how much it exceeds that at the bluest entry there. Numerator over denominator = -0.013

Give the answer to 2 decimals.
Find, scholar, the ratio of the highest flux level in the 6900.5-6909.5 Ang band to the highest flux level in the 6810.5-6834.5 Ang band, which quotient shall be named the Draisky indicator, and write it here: 1.04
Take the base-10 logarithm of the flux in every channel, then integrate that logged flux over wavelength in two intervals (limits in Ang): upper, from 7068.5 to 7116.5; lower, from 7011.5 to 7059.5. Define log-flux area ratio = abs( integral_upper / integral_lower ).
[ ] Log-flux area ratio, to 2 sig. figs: 0.98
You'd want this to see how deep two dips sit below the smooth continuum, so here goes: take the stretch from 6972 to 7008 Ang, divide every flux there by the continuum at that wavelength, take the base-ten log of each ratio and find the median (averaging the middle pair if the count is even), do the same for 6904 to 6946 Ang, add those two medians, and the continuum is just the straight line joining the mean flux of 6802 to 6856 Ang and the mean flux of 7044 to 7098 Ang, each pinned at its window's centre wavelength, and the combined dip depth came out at 0.026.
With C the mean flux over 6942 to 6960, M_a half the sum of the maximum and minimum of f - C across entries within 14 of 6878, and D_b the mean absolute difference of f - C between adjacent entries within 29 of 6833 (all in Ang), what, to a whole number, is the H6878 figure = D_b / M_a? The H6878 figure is 0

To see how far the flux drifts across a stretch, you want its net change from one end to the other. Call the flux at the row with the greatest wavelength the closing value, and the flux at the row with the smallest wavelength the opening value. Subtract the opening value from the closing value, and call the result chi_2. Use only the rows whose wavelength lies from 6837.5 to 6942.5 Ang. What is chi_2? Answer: 0.69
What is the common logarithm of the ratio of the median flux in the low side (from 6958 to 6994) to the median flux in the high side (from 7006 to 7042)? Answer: -0.0147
